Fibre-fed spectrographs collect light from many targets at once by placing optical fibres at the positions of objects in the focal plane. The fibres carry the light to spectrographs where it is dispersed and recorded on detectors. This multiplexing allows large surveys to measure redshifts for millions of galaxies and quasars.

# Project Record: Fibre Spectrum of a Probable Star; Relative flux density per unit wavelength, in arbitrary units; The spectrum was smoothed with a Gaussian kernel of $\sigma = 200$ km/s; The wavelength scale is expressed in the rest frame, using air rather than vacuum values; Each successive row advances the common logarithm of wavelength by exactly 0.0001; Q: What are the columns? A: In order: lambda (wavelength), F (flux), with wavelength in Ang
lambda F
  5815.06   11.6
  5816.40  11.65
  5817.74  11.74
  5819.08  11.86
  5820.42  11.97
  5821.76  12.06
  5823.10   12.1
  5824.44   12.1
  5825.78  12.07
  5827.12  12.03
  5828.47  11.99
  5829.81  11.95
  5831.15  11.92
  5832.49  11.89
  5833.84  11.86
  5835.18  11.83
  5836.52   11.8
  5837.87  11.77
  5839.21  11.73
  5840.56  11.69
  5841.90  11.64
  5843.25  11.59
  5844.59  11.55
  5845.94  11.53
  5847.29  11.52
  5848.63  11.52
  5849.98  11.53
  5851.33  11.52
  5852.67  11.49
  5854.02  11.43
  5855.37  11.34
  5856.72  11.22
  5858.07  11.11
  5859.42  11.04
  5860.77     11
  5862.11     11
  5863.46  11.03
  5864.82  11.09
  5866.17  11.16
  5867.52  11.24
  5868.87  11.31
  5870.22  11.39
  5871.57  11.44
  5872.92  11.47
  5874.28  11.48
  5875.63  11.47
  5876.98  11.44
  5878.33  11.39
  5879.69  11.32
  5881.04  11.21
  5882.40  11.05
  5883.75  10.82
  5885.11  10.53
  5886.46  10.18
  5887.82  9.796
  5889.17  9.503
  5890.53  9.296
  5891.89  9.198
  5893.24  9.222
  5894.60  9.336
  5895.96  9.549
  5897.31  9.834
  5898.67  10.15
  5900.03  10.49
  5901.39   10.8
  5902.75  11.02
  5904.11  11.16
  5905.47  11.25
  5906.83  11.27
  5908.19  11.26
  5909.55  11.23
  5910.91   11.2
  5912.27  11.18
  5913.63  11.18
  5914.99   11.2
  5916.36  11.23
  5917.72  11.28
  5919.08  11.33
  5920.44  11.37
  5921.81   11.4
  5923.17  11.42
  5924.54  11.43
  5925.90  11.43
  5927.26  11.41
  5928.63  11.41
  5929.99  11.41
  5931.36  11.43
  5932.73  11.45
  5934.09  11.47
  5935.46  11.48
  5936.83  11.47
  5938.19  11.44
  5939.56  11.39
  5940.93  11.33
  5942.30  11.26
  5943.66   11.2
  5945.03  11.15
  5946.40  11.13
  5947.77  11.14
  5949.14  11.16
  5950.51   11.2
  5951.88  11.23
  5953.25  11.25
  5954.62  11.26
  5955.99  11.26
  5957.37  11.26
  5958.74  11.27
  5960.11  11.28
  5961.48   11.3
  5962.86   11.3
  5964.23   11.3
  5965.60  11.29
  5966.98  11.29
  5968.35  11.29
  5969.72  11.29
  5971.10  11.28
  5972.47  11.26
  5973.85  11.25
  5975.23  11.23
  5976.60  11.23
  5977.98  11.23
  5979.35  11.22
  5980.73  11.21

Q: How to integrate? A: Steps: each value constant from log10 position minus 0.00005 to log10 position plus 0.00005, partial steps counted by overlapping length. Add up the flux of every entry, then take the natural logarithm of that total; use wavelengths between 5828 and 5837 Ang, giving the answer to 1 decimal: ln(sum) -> 4.4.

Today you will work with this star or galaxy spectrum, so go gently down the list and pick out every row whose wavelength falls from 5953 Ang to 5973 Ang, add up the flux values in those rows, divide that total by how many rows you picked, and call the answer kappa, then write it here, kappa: 11.28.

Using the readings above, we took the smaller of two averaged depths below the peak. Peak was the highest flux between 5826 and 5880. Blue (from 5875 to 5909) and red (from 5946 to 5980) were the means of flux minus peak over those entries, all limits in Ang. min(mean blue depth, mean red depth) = -1.53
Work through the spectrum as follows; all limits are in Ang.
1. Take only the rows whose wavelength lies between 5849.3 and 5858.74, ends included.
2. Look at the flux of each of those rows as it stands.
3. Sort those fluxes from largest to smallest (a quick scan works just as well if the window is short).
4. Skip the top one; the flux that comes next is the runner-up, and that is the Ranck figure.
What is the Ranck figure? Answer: 11.52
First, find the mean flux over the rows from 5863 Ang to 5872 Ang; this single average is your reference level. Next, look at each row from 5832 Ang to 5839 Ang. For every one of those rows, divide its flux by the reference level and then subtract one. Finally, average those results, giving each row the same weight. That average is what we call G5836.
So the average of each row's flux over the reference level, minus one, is 0.05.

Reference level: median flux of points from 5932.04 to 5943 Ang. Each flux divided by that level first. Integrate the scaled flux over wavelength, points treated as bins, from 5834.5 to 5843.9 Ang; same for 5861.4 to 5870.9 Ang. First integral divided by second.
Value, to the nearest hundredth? 1.04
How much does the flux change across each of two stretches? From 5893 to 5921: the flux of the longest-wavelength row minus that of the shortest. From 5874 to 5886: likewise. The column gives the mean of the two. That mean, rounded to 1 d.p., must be 0.6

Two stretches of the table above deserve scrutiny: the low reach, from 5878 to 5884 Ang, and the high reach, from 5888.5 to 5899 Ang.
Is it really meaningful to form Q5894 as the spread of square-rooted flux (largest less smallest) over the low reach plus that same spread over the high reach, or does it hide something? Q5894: 0.239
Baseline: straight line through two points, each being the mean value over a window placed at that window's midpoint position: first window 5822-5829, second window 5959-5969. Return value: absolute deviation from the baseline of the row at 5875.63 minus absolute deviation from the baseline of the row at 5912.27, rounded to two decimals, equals -0.09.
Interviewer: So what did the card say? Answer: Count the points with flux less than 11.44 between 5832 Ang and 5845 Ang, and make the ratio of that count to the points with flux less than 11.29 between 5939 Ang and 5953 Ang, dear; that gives 0.00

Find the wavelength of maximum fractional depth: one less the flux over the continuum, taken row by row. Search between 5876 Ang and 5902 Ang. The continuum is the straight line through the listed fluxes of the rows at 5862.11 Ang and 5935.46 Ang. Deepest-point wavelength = 5891.89 Ang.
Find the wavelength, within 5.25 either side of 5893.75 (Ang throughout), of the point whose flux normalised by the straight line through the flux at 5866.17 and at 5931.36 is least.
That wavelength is 5891.89 Ang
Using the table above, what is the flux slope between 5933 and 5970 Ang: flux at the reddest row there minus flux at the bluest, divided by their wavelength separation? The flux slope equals -0.005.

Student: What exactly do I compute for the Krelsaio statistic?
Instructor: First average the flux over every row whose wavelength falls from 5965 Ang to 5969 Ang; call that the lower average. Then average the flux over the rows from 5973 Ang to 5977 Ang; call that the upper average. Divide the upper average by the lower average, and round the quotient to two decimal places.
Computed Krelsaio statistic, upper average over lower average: 1.00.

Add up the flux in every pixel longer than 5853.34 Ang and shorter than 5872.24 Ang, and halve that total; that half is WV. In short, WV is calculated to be 78.4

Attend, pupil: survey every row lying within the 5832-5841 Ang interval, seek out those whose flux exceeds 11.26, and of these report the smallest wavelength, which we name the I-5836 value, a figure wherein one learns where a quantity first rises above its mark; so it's 5832.49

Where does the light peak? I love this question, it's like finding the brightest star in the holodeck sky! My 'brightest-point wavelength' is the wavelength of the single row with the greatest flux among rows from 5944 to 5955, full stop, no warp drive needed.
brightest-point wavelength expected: 5954.62 Ang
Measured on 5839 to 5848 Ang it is 5839.21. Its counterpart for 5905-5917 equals 5906.83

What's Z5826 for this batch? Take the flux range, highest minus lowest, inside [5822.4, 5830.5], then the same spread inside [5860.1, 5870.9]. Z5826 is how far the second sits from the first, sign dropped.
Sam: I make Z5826 0.24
